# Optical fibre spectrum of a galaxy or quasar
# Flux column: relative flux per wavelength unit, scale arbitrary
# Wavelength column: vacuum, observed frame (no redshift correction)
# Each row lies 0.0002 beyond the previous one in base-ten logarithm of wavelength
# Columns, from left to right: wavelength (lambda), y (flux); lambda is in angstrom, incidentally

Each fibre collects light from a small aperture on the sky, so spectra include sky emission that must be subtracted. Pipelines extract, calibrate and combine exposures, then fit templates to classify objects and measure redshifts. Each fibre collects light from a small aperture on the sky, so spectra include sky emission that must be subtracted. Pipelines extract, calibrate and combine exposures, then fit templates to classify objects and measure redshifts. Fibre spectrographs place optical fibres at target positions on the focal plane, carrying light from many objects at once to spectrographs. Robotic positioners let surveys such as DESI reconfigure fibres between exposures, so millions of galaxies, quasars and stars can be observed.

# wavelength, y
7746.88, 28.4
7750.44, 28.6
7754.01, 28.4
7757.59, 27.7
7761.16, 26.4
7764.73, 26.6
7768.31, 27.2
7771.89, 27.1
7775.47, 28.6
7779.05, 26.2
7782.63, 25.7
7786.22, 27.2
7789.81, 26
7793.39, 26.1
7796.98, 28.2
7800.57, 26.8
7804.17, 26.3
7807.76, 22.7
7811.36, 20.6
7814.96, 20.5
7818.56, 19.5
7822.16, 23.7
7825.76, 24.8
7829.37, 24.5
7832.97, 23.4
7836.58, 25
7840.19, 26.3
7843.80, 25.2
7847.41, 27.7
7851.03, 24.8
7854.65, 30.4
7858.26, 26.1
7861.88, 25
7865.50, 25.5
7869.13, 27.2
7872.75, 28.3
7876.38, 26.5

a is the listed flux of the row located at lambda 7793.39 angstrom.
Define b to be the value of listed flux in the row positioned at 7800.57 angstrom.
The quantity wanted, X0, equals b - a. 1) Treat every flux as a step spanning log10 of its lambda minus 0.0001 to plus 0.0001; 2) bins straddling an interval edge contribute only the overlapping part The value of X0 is 0.7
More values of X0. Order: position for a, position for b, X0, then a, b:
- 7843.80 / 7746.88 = 3.2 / 25.2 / 28.4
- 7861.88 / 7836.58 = 0.0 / 25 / 25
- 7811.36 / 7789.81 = 5.4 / 20.6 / 26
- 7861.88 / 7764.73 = 1.6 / 25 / 26.6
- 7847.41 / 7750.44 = 0.9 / 27.7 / 28.6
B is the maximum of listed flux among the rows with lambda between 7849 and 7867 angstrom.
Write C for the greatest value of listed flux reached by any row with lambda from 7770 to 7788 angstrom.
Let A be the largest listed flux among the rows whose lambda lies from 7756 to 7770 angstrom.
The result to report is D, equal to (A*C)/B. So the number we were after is 26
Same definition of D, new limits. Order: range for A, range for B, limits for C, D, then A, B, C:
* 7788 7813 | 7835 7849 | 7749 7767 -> 29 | 28.2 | 27.7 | 28.6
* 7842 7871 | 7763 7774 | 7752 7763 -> 32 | 30.4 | 27.2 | 28.4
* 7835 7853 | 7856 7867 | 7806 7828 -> 26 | 27.7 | 26.1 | 24.8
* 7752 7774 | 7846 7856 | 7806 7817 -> 21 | 28.4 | 30.4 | 22.7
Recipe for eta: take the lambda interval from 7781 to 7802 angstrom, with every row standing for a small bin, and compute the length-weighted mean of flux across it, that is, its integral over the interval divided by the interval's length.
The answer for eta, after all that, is 27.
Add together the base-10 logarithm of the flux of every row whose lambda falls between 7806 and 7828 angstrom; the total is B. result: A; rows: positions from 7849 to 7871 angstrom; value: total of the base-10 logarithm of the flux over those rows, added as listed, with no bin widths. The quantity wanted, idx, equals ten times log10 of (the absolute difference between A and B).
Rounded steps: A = 8.53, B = 8.04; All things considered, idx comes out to -3.1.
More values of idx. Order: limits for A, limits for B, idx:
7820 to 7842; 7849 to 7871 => -7.3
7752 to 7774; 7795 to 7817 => -4.8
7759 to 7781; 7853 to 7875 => -27.8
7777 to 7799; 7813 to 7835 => -3.8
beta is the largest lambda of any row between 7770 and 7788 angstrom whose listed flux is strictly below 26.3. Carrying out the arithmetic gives 7782.63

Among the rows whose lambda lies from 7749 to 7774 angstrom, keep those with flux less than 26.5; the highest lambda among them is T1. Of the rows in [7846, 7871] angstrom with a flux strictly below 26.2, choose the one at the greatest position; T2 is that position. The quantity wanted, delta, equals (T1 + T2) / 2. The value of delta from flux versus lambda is 7813.3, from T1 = 7761.16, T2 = 7865.50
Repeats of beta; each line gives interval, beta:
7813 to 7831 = 7829.37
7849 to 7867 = 7865.50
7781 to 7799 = 7793.39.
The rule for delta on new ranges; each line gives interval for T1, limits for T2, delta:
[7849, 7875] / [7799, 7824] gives 7843.8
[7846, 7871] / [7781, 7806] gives 7829.4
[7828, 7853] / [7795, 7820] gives 7834.8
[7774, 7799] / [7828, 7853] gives 7822.2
